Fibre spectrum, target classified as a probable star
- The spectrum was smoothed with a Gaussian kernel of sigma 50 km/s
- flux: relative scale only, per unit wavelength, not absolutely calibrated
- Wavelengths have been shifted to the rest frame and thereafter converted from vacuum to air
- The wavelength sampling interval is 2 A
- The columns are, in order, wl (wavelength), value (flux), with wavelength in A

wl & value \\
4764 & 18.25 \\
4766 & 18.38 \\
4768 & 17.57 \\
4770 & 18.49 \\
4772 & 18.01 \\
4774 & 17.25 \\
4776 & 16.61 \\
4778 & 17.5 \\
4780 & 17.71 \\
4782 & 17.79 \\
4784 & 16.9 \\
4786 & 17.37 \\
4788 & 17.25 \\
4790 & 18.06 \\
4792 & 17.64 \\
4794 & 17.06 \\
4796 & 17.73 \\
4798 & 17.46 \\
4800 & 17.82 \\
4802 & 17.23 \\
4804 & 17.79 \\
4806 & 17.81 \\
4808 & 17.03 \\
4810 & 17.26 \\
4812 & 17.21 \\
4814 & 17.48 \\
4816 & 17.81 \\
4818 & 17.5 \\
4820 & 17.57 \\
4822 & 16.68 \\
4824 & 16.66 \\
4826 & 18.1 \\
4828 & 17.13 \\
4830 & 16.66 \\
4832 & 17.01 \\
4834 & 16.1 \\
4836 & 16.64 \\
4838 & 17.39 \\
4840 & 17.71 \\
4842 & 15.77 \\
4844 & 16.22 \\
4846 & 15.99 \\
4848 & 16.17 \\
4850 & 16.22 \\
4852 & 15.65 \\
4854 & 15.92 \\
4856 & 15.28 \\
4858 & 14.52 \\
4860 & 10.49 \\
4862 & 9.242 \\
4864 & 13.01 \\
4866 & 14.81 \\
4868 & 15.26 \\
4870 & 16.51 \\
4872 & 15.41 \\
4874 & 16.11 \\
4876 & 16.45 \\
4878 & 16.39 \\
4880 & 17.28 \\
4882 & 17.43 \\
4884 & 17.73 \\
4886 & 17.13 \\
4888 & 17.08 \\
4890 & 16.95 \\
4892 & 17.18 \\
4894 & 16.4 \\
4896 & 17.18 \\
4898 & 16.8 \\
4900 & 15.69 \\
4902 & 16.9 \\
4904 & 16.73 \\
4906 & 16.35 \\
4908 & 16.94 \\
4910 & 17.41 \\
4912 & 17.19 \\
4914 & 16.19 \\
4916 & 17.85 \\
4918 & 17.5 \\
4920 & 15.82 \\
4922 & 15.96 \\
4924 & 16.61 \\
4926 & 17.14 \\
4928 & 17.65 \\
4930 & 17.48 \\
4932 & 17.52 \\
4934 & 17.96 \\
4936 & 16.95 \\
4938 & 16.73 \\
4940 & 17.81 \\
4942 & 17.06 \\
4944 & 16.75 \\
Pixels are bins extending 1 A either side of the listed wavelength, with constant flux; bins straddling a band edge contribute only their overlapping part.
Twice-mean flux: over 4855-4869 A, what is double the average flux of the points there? 26.5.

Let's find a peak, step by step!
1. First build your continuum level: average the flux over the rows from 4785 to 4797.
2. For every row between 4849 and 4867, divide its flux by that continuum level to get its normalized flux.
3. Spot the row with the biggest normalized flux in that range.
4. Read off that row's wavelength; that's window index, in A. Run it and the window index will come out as 4850 A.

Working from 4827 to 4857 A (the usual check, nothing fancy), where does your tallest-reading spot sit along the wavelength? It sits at 4840 A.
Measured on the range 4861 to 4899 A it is 4884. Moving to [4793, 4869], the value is 4826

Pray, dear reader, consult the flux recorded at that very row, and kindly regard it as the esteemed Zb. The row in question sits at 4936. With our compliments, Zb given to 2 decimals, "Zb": 16.95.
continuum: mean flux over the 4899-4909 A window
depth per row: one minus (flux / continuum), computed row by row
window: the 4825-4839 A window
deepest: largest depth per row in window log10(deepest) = -1.6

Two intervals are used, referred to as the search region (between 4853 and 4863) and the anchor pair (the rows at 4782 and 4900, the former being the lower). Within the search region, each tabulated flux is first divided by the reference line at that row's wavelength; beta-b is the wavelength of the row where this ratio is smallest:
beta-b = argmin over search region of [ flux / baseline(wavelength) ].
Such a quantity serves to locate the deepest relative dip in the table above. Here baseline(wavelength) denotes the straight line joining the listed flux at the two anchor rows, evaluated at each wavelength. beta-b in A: 4862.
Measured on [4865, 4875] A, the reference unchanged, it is 4866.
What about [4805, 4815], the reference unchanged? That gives 4808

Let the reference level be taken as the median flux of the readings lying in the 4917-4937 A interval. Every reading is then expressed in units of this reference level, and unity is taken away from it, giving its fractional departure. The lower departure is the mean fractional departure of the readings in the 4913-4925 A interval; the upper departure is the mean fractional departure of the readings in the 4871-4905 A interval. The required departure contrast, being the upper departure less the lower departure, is 0.01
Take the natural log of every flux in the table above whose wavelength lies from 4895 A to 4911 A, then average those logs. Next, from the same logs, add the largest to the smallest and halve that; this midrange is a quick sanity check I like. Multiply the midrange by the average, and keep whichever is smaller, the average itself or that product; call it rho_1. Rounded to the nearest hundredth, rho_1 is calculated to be 2.82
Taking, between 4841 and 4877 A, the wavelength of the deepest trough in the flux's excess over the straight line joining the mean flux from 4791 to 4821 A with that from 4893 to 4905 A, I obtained 4862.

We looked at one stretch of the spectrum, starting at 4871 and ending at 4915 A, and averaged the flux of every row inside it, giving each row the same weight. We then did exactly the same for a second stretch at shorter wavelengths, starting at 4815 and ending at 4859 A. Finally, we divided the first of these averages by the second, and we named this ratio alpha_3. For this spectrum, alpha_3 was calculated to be 1.01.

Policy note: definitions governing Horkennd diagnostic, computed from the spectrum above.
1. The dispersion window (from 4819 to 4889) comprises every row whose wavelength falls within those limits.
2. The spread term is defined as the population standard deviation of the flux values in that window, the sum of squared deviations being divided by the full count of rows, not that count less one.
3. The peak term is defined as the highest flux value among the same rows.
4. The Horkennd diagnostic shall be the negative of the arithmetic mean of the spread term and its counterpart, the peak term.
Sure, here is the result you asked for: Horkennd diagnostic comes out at -9.96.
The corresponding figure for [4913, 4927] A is -9.29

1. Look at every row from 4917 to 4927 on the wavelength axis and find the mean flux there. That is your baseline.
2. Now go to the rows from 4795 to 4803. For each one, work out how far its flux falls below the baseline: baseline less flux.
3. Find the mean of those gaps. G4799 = -1.0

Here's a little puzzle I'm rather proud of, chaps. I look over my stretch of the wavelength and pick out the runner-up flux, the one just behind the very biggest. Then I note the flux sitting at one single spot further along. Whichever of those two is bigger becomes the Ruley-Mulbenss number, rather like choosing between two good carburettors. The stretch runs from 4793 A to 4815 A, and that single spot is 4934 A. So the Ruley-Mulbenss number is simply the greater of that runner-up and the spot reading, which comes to 17.96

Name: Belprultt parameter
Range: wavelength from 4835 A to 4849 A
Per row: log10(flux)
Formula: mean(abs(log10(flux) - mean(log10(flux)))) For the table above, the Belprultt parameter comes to 0.015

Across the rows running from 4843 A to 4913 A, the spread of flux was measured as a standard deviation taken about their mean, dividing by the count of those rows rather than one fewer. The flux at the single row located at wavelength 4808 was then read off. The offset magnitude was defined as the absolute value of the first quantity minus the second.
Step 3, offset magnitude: 15.3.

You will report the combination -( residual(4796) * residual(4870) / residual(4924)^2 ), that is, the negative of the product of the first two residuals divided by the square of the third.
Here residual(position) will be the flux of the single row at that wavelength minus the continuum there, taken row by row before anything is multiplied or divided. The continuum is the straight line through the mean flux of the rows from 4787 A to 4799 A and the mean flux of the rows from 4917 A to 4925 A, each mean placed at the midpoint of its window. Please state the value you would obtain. 3.2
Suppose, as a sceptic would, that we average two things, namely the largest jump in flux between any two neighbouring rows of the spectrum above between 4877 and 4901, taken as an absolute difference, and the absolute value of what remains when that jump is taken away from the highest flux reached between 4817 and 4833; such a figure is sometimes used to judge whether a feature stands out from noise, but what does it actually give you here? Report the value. 9.05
